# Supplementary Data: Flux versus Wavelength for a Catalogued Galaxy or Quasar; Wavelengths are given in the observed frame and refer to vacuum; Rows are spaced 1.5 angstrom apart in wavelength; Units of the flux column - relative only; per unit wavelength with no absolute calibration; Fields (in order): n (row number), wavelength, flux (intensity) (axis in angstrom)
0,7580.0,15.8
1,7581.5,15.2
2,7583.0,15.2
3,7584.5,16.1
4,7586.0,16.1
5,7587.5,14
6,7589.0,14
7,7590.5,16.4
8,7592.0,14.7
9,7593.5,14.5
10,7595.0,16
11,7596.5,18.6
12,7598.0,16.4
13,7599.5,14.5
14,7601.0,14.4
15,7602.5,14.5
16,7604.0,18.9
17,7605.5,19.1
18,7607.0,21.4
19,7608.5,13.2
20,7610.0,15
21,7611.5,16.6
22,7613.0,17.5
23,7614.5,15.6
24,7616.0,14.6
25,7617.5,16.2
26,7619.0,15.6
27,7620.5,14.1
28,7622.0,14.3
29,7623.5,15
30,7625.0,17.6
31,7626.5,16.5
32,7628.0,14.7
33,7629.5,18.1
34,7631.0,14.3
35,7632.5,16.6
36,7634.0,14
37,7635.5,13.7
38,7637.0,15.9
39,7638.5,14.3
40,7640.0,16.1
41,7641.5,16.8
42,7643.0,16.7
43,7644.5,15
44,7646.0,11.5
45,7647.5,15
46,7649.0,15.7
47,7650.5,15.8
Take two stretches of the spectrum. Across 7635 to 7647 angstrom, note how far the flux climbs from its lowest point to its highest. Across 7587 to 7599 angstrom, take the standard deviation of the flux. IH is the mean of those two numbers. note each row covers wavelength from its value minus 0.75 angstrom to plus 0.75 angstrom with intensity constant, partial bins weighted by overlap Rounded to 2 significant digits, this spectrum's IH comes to 3.4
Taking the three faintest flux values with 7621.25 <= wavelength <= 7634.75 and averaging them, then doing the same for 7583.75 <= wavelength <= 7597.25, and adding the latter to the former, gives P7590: 28.4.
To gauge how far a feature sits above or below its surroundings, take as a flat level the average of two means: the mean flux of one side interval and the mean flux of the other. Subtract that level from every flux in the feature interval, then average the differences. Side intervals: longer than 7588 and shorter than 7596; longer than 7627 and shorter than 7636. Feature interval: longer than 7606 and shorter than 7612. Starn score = 1.4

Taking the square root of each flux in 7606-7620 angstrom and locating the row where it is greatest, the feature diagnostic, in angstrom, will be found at 7607.0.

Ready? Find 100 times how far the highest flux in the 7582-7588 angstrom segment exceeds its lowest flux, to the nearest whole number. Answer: 210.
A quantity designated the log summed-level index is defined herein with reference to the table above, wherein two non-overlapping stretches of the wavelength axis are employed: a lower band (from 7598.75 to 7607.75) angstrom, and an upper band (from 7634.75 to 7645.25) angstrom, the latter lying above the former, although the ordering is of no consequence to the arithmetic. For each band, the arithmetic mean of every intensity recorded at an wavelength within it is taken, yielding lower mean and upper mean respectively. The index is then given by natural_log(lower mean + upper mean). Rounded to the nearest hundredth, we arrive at 3.49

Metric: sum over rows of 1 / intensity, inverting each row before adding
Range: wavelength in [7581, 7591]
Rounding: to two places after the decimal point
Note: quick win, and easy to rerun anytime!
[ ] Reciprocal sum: 0.46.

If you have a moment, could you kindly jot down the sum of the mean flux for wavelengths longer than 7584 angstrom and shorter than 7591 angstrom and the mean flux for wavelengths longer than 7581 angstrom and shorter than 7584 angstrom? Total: 30.5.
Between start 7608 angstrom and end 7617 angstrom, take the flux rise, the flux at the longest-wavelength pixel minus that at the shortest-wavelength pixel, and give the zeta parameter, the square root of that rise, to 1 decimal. 1.2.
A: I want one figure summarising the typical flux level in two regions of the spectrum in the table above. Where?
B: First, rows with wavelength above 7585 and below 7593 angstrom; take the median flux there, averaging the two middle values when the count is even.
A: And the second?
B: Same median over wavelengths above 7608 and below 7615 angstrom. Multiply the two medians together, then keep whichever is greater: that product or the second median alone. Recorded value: 229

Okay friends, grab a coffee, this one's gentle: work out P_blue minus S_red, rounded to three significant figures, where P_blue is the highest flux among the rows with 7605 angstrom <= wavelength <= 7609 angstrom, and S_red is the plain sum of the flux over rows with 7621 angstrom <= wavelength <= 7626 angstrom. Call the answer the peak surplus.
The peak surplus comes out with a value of -25.5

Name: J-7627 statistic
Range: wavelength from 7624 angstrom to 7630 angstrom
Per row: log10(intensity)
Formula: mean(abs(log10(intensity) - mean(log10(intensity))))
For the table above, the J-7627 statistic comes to 0.030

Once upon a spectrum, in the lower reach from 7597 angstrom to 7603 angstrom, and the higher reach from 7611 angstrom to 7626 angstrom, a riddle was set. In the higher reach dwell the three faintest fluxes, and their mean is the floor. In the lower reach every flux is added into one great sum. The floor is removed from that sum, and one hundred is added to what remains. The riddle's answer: 145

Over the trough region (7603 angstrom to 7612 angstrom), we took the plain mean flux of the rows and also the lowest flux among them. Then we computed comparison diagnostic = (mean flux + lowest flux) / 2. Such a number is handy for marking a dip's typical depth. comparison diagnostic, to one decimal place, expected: 15.3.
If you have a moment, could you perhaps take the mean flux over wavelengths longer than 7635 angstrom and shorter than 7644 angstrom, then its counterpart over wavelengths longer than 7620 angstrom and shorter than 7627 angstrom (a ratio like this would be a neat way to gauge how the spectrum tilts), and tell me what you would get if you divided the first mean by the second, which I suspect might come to 1.01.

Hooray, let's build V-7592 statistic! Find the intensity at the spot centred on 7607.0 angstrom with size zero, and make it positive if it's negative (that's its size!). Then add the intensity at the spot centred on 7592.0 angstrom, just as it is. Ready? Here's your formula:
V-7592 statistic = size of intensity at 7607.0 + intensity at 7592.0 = 36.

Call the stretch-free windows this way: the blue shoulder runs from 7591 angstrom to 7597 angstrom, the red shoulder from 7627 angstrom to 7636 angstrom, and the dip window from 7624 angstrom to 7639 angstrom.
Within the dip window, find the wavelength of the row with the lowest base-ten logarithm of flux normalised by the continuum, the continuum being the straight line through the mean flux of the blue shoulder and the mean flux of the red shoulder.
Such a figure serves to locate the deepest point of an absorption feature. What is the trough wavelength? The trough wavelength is 7635.5 angstrom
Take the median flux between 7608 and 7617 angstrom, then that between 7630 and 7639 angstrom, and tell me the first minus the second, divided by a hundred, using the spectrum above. 0.0100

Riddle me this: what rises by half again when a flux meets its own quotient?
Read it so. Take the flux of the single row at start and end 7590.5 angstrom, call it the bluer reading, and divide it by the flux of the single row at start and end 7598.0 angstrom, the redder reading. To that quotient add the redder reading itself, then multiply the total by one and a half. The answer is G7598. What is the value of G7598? 26.1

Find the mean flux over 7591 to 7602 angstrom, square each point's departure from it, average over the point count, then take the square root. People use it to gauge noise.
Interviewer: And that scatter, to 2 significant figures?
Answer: 1.4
